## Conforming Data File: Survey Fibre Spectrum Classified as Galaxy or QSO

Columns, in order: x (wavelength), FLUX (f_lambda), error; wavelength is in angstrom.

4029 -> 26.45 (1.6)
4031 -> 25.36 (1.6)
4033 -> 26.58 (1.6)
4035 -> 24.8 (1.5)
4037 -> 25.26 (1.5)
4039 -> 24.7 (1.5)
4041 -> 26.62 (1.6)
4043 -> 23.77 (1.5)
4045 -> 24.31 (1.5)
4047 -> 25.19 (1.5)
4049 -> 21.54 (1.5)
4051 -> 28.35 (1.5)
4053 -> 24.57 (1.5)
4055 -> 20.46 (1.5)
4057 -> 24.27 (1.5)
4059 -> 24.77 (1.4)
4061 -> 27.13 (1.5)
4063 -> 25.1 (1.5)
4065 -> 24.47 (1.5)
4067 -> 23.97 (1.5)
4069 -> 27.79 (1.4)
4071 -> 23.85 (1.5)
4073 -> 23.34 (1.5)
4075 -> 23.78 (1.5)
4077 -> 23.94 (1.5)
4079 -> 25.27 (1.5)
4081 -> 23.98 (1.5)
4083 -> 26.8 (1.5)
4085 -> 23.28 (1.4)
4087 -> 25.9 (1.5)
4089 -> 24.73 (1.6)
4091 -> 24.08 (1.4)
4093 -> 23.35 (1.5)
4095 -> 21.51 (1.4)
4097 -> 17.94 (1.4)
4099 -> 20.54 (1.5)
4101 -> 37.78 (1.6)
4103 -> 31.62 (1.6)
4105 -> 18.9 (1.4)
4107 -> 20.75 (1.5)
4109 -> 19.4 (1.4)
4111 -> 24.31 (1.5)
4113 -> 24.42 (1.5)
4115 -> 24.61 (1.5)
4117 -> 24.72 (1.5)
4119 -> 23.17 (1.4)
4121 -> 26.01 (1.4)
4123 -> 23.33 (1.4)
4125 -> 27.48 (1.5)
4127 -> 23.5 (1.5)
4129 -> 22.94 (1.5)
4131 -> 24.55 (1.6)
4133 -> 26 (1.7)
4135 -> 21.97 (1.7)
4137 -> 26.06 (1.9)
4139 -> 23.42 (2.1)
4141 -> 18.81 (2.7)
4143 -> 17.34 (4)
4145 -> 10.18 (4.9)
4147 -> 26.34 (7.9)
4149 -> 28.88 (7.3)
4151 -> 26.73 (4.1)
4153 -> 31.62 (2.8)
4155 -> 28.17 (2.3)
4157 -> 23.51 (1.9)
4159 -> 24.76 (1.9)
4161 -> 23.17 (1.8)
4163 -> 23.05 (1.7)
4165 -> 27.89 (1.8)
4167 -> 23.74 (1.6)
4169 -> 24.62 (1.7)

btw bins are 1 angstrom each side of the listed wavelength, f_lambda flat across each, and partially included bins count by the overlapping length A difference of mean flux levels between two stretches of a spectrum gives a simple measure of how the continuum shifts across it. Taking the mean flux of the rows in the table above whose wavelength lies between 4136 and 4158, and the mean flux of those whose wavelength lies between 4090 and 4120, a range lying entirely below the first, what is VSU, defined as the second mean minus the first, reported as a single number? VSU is 0.1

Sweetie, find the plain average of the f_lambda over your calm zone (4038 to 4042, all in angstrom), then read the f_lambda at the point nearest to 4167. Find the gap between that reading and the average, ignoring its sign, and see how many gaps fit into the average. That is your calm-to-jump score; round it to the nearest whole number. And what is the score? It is 13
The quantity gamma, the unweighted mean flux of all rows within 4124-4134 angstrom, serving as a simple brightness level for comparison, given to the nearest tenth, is 24.9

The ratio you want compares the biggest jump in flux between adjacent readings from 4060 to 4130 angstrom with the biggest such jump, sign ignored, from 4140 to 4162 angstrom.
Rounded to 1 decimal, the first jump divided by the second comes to 1.1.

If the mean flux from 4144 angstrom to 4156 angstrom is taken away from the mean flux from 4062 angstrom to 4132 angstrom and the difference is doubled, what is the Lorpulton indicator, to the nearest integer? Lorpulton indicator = -2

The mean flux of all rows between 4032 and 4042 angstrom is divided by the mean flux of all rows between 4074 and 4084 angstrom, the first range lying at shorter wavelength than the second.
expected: 1.03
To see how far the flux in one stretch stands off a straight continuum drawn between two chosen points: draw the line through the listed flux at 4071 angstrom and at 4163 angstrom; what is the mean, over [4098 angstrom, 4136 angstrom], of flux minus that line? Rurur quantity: 1.08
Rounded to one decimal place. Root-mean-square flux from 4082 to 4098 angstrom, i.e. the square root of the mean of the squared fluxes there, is 23.6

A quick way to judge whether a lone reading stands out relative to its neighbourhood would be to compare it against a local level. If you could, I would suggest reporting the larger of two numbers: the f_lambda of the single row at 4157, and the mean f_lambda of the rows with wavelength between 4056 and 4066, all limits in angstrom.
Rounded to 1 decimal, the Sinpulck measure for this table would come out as 25.1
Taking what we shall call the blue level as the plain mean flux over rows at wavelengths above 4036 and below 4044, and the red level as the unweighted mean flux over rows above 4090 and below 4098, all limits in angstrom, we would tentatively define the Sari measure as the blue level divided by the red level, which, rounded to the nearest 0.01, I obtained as 1.16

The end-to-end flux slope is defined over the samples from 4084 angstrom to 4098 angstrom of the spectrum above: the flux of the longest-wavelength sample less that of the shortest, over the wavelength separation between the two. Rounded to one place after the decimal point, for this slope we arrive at -0.4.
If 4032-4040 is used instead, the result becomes -0.3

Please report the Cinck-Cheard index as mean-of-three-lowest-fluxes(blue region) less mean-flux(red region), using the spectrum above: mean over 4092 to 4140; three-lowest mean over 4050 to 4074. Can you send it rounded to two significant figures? -1.5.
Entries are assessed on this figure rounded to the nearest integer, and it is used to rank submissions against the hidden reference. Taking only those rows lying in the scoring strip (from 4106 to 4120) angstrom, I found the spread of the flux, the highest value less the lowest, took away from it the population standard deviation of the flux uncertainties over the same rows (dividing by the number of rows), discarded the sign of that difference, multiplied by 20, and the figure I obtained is 105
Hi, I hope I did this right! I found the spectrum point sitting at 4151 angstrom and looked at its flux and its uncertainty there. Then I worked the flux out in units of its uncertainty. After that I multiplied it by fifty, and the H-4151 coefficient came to 326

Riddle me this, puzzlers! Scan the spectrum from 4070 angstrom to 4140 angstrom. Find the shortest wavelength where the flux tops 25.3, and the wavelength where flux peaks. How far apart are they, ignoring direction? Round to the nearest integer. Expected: 18 angstrom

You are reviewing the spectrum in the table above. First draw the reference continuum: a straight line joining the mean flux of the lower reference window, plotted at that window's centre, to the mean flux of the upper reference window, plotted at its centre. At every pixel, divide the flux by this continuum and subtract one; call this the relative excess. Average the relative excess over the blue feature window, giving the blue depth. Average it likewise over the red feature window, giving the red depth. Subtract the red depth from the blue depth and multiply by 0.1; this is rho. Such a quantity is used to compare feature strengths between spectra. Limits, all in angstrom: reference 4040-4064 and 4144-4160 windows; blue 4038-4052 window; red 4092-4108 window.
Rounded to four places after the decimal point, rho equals 0.0043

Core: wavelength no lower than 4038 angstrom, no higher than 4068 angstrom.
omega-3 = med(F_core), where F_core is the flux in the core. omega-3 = 24.6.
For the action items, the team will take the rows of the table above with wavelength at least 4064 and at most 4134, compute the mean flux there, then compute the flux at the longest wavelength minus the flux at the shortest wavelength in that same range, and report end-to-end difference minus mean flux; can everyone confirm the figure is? -22.8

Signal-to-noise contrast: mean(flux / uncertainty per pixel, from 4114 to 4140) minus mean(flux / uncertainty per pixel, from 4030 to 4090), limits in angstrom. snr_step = -0.9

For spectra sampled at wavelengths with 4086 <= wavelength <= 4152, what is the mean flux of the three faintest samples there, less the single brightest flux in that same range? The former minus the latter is -23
